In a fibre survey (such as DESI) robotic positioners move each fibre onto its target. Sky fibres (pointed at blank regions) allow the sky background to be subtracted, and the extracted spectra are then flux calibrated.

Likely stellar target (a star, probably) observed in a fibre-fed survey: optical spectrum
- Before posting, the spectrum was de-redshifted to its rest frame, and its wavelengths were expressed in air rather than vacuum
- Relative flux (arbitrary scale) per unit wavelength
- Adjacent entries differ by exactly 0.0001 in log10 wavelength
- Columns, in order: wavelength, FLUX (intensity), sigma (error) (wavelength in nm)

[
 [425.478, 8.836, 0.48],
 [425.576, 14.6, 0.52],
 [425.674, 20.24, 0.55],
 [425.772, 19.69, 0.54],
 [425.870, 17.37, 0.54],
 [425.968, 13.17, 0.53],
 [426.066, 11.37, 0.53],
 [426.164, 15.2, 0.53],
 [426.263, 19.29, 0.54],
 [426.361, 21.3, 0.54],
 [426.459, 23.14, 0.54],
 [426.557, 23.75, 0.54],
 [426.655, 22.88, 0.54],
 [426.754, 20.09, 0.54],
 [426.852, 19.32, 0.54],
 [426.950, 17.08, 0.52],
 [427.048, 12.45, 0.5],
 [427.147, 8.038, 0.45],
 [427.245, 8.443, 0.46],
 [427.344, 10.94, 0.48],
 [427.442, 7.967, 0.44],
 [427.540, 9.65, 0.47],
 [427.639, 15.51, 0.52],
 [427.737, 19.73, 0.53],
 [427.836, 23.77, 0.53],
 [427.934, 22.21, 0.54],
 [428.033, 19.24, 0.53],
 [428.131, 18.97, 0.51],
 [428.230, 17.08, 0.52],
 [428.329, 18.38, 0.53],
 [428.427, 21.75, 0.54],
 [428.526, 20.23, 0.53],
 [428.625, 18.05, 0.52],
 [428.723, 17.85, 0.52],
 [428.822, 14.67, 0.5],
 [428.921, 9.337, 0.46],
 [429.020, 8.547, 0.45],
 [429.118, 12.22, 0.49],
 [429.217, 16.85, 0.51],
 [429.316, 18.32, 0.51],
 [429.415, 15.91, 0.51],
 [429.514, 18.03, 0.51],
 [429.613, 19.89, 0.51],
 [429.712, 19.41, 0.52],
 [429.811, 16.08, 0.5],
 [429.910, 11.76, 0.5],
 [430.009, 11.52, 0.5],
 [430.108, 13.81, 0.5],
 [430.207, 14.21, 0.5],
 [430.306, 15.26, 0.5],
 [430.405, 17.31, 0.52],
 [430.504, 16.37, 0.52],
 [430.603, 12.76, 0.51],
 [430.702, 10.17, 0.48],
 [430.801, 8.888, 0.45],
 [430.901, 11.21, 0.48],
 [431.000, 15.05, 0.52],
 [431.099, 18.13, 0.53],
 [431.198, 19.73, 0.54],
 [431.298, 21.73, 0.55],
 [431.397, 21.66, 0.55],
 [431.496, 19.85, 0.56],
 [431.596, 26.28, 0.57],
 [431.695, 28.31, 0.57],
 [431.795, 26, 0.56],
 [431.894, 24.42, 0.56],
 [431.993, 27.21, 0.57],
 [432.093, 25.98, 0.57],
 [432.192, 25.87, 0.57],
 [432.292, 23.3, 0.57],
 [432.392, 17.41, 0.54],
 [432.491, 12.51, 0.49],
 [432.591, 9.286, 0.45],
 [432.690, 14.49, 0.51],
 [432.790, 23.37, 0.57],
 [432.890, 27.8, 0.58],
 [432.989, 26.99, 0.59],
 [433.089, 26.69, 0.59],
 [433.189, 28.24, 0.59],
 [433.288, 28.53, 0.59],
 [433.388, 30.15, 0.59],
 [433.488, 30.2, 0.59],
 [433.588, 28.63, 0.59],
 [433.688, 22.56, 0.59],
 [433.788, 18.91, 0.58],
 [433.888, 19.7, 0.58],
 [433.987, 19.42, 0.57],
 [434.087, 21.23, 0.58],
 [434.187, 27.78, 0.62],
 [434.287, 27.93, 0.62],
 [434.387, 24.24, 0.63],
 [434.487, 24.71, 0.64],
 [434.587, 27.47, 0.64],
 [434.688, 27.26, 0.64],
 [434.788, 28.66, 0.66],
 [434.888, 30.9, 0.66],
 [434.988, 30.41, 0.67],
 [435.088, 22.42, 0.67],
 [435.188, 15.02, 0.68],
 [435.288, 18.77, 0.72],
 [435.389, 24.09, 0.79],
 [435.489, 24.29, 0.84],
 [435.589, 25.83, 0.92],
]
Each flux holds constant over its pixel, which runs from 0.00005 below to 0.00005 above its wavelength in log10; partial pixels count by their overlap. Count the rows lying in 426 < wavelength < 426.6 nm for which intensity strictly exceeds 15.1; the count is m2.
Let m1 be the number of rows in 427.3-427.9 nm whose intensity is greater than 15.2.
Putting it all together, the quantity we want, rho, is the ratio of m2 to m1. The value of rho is 1.7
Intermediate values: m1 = 3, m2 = 5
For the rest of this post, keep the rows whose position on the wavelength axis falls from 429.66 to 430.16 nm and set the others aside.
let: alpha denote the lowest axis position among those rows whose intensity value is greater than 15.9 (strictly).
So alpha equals 429.712 nm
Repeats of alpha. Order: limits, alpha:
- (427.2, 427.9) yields 427.737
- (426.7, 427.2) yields 426.754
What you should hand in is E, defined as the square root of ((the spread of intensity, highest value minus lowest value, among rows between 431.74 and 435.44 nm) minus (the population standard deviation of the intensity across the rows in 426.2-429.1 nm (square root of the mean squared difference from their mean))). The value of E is 4.1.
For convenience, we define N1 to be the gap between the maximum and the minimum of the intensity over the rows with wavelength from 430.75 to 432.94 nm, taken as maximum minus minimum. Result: 19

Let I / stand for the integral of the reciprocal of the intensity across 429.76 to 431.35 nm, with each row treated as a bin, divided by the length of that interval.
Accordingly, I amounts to 0.072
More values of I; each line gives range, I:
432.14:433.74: 0.048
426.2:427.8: 0.071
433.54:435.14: 0.041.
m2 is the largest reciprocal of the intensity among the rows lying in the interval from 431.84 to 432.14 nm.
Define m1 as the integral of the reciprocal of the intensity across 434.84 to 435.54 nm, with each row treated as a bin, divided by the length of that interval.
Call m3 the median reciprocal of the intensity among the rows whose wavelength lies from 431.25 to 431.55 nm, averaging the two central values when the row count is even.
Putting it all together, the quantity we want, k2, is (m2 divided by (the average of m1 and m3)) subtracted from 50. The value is 49.1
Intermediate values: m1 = 0.045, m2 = 0.04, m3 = 0.046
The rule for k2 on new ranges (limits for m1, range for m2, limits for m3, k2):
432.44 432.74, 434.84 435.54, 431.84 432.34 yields 48.9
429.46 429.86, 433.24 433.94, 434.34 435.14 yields 48.8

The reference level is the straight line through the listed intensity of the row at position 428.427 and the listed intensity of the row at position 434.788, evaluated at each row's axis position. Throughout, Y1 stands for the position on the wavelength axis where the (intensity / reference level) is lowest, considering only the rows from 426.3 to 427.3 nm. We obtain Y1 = 427.147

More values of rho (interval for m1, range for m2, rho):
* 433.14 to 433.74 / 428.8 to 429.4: 0.3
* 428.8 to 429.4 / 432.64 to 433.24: 2.5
